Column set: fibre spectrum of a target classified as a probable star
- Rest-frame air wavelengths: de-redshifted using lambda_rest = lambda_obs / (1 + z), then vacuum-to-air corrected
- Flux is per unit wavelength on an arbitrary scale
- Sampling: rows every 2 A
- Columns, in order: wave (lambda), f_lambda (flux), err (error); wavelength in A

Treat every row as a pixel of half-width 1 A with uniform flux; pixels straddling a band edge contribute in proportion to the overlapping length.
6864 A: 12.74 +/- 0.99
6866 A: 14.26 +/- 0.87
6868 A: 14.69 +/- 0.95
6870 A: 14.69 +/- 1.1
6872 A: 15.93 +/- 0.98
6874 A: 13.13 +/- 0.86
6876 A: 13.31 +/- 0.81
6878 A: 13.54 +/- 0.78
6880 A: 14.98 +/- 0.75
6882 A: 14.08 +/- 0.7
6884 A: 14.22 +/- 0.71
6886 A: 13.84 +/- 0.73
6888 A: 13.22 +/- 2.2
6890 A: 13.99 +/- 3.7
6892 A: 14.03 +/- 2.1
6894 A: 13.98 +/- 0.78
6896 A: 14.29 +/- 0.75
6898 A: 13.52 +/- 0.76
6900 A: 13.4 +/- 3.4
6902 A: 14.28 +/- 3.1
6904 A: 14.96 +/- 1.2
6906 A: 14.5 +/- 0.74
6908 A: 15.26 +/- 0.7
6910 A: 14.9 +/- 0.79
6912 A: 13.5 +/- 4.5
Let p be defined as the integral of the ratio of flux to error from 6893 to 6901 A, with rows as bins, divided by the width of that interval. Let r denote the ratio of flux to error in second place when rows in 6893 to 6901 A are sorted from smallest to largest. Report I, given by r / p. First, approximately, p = 15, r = 18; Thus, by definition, 1.2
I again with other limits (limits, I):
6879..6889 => 1.1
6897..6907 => 0.4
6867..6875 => 1.0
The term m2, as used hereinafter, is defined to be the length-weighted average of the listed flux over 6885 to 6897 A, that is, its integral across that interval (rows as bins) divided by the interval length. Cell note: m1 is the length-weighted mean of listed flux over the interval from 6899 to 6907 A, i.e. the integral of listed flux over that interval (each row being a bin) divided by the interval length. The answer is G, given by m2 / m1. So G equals 0.97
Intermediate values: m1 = 14.3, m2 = 13.9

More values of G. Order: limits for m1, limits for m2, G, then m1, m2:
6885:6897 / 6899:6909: 1.04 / 13.9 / 14.5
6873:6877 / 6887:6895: 1.04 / 13.2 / 13.8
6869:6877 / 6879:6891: 0.99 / 14.3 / 14.1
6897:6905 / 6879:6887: 1.02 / 14.0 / 14.3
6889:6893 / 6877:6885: 1.01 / 14.0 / 14.2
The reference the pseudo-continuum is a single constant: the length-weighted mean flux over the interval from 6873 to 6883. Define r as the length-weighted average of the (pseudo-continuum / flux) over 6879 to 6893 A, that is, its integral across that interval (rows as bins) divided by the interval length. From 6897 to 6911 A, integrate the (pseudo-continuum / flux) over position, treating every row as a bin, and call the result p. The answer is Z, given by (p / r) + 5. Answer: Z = 18.7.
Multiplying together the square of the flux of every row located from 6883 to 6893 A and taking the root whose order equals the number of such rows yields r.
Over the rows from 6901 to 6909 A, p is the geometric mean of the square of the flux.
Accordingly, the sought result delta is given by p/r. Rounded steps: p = 217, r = 192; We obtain 1.13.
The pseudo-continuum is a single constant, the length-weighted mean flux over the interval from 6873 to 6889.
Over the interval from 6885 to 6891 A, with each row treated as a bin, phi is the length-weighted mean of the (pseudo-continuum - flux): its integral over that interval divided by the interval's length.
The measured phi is 0.1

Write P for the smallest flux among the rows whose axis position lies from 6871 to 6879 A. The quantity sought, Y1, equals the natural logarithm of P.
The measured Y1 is 2.57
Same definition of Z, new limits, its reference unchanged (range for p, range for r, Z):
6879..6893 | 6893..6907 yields 19.1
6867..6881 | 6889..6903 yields 18.7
